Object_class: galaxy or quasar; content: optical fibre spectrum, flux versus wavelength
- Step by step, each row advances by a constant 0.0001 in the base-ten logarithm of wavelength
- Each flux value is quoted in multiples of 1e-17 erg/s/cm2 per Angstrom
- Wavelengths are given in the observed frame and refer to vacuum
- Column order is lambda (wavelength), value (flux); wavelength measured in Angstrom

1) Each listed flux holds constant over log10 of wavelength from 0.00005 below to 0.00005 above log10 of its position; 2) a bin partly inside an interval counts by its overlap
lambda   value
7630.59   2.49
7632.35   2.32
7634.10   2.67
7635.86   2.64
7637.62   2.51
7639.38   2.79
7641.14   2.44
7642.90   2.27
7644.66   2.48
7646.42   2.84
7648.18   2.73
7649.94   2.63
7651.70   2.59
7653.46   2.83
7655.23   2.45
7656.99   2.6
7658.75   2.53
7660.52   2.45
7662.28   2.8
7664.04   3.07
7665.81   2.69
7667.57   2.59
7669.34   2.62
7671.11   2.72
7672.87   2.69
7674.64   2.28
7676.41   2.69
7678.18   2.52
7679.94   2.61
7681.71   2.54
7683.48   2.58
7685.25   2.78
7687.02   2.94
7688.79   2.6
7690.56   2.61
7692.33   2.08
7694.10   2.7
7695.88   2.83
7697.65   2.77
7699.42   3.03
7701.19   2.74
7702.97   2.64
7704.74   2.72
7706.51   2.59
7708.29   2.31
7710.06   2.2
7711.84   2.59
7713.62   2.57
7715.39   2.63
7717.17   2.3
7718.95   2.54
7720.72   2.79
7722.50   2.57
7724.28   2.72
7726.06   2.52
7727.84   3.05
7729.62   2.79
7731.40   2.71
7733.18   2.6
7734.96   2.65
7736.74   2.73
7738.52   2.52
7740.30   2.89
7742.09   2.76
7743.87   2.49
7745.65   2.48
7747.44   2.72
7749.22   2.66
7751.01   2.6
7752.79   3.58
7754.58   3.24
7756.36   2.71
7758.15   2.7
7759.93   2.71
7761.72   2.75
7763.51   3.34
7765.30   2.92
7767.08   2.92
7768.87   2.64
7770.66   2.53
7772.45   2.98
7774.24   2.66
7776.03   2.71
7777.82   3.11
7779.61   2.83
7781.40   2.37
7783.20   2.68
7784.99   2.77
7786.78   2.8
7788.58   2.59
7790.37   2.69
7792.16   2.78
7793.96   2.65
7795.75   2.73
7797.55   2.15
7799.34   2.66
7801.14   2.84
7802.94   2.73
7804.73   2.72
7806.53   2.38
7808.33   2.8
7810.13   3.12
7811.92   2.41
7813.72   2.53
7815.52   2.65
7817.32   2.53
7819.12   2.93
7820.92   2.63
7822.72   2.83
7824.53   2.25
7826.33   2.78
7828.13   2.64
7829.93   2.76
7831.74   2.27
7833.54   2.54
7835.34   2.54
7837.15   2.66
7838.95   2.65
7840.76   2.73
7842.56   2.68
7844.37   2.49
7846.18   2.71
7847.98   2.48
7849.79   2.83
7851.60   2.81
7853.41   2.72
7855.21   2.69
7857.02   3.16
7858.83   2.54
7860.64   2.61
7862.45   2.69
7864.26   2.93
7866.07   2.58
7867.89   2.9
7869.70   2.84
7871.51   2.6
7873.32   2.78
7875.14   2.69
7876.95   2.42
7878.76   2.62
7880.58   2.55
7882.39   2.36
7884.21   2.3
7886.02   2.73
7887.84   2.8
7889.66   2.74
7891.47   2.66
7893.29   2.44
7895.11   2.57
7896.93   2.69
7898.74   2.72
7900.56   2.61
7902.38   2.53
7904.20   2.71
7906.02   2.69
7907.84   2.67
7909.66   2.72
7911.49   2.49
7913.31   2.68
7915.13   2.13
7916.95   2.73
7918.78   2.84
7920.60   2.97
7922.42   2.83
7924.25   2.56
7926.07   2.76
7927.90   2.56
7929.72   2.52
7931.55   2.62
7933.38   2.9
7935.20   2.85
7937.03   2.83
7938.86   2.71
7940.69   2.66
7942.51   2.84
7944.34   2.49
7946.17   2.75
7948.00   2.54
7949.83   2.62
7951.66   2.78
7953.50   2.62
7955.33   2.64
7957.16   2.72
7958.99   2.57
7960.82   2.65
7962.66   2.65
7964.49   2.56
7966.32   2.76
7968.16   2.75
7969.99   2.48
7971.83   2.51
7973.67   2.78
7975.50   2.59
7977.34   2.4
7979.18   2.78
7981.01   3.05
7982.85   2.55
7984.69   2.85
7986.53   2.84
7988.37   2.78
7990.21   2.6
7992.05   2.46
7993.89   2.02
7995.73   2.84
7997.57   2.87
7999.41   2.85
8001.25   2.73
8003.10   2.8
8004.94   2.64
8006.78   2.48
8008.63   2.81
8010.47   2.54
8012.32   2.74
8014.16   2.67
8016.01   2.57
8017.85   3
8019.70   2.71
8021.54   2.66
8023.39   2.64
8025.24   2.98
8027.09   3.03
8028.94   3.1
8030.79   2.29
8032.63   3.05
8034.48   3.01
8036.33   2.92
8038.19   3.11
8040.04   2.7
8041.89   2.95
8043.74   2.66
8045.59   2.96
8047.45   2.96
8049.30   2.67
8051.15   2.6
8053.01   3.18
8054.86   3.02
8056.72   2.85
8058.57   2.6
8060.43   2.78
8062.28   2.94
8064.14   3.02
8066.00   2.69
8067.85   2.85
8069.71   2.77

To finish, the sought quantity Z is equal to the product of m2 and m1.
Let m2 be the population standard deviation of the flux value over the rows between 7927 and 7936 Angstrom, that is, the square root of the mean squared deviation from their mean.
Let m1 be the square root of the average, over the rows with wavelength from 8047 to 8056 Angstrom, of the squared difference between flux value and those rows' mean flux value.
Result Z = 0.034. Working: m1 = 0.22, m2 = 0.16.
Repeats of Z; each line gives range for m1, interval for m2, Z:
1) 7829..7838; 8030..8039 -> 0.049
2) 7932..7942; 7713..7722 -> 0.014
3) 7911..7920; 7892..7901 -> 0.025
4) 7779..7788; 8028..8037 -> 0.050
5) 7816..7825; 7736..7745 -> 0.036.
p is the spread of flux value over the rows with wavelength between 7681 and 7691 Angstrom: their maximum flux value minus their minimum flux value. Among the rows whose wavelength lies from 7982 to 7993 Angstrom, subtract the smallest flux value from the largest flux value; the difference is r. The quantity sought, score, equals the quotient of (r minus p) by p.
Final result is 0.0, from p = 0.40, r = 0.39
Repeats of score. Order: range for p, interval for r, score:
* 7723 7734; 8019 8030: -0.1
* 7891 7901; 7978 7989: 0.8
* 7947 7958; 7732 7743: 0.5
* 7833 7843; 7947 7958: 0.3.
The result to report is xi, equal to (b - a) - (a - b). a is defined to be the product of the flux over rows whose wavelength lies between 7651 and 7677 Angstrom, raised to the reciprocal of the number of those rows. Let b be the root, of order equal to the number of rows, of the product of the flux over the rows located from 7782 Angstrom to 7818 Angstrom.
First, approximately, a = 2.63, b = 2.65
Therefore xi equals 0.04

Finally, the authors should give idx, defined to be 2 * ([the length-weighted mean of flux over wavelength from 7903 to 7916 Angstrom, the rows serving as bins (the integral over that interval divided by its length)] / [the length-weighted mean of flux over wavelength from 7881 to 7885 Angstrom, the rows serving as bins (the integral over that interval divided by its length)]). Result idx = 2.19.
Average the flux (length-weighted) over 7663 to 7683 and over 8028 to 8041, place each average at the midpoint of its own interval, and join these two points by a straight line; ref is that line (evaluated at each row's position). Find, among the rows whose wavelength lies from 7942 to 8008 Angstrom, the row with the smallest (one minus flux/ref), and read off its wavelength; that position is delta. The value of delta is 7981.01 Angstrom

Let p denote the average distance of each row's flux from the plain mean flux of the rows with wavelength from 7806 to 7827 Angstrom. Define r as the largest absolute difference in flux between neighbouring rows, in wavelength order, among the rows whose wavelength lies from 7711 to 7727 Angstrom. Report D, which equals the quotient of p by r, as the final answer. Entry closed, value 0.6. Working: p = 0.20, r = 0.33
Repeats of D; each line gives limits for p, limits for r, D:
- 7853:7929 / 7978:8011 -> 0.2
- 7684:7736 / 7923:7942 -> 0.6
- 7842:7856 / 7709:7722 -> 0.2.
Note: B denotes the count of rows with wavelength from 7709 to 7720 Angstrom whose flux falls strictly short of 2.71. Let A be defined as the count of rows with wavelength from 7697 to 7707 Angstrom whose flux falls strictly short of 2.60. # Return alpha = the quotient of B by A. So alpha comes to 6.0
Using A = 1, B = 6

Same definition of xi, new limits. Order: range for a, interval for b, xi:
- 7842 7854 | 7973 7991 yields 0.09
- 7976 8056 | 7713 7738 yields -0.22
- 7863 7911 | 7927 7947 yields 0.11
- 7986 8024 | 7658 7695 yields -0.11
